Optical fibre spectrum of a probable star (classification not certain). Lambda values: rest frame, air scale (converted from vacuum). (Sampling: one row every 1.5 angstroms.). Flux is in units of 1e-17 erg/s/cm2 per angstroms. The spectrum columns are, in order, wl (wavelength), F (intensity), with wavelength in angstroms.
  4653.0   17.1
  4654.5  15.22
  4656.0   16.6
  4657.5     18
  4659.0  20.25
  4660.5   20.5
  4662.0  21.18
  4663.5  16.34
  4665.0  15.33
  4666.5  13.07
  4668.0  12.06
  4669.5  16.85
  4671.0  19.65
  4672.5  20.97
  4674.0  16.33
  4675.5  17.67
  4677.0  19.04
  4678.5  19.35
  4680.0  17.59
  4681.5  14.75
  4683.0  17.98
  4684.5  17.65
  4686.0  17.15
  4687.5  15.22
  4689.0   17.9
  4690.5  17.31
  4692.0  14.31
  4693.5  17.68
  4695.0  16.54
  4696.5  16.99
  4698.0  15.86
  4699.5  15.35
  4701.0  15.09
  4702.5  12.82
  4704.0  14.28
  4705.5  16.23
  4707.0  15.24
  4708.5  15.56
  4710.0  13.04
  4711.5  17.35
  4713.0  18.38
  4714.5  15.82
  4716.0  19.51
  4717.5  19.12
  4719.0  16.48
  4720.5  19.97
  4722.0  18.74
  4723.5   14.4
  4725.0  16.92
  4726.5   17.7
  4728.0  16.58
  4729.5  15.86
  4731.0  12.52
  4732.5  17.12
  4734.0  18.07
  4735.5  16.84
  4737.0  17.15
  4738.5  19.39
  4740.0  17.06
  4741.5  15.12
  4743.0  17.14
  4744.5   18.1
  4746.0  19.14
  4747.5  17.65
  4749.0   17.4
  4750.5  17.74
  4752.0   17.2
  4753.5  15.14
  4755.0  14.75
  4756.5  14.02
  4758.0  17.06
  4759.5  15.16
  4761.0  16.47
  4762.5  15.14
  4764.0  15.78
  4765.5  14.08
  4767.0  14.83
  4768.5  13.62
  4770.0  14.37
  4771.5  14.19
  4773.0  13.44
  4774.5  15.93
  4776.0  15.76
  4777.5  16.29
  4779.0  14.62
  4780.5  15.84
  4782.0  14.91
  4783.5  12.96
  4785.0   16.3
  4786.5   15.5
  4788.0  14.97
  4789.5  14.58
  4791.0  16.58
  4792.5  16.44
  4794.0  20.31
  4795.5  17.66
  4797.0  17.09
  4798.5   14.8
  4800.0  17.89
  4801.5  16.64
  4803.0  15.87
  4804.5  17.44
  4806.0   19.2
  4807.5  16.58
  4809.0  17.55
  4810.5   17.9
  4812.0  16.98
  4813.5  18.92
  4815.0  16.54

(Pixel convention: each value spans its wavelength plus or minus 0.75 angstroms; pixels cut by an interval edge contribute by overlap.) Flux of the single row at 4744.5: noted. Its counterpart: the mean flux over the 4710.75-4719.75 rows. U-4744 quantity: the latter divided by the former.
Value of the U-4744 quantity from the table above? 0.98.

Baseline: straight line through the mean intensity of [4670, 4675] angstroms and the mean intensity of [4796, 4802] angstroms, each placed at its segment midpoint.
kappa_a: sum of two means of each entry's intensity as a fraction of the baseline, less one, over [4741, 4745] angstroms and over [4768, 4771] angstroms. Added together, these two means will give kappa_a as -0.23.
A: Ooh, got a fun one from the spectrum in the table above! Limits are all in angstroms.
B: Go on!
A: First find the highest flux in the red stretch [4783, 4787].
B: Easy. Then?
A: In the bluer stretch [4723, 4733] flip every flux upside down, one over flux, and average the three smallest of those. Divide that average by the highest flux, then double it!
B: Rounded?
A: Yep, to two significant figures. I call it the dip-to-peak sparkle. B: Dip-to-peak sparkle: 0.0071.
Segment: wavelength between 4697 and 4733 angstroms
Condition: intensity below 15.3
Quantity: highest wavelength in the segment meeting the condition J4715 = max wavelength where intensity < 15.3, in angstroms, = 4731.0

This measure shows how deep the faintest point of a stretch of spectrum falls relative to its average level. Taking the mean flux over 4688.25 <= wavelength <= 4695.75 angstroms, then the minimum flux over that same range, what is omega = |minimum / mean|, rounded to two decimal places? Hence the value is 0.85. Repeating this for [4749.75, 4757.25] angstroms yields 0.89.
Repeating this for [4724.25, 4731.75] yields 0.79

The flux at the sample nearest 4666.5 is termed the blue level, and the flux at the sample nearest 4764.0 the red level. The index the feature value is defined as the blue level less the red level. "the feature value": -2.7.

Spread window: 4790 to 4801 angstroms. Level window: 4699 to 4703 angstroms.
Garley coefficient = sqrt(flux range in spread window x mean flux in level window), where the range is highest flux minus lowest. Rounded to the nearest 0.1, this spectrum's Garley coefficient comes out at 8.9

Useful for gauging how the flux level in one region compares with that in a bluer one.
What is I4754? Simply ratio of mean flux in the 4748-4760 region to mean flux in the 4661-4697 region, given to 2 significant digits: 0.94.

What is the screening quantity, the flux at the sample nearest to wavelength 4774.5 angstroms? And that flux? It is 15.93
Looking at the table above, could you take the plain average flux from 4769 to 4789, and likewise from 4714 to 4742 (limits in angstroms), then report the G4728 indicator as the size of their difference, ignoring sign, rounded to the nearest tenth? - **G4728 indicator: 2.1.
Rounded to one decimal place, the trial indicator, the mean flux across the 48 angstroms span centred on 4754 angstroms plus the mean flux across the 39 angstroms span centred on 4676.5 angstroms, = 33.4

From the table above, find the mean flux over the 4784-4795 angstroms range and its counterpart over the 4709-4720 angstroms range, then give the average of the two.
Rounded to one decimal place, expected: 16.7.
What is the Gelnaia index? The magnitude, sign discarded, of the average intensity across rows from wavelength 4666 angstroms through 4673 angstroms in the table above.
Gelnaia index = 16.5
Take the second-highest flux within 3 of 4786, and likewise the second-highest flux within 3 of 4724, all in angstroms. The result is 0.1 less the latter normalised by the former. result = -1.04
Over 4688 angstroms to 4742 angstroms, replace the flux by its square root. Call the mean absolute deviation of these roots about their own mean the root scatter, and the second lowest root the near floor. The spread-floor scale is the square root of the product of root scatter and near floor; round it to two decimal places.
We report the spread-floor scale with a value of 0.80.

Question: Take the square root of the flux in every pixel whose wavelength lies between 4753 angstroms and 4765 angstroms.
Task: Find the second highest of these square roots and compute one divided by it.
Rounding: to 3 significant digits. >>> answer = 0.246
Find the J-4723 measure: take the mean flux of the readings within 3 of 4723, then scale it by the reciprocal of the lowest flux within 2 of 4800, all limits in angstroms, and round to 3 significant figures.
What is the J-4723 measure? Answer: 1.18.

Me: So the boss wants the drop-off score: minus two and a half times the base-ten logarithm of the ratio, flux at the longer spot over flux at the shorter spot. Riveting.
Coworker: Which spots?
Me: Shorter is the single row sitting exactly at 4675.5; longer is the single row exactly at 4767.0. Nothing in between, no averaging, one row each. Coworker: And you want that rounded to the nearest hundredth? 0.19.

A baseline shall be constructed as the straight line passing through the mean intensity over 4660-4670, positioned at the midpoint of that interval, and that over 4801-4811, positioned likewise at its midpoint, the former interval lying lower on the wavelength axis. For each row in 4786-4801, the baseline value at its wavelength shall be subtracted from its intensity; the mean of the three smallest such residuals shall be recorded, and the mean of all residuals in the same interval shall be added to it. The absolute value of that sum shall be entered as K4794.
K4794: 3.1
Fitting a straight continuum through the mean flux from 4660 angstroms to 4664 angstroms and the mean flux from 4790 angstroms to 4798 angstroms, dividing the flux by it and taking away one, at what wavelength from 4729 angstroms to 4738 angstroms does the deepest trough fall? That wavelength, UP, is 4731.0 angstroms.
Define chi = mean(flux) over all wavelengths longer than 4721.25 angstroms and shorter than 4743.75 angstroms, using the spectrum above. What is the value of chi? 16.71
